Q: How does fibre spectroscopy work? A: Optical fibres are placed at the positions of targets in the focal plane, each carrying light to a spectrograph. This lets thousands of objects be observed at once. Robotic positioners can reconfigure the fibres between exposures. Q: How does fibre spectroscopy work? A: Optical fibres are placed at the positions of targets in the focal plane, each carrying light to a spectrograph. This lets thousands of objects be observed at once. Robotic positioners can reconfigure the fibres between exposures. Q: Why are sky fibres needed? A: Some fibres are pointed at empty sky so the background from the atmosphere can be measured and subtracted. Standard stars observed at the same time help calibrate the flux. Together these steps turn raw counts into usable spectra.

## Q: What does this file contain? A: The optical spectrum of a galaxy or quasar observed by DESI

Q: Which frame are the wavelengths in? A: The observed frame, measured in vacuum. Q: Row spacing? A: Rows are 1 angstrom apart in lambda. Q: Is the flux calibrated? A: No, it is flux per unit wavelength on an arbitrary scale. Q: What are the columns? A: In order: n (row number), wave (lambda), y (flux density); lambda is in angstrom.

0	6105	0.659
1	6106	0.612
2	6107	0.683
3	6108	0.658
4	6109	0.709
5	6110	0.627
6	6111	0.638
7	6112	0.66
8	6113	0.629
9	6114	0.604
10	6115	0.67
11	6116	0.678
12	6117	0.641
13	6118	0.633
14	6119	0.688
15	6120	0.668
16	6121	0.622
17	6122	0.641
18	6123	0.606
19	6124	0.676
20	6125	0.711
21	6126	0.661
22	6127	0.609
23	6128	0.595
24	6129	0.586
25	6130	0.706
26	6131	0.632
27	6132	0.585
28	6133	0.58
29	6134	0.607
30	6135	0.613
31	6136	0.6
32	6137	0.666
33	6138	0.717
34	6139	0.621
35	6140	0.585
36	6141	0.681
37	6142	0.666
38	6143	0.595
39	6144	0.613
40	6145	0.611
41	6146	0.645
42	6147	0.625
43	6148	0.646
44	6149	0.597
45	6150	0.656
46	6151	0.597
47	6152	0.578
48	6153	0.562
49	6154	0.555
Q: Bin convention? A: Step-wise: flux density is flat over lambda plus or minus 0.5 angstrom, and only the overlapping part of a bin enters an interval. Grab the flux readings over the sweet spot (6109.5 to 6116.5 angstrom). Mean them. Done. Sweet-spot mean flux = 0.644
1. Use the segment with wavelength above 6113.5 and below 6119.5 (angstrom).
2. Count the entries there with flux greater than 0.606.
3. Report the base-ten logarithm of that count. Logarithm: 0.70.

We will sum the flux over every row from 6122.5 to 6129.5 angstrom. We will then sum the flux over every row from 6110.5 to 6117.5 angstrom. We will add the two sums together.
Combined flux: 8.96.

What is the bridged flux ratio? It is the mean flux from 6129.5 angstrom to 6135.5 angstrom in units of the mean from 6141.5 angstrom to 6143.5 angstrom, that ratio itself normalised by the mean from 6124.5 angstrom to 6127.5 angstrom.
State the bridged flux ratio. 1.49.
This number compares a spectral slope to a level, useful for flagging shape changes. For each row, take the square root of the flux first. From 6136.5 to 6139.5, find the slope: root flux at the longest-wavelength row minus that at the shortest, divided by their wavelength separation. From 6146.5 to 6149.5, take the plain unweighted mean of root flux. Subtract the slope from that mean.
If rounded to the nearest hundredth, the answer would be 0.80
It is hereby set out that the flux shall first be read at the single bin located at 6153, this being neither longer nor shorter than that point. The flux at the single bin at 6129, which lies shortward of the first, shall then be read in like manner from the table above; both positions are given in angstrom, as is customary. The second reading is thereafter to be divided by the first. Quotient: 1.043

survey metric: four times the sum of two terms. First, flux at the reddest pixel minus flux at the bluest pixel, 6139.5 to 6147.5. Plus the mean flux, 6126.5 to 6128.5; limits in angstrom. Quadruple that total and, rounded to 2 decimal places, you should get 2.57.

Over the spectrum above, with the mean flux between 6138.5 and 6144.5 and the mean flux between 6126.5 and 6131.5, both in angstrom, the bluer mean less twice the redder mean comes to -0.628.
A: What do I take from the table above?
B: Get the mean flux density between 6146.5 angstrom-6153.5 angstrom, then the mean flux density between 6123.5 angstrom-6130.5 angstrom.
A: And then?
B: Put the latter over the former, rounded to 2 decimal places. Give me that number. 1.07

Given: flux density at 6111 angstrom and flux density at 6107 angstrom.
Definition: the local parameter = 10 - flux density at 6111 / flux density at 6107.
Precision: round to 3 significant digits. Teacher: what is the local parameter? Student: 9.07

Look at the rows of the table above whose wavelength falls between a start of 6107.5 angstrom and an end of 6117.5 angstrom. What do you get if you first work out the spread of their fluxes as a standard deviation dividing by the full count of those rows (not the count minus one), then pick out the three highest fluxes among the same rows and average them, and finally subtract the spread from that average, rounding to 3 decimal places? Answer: 0.657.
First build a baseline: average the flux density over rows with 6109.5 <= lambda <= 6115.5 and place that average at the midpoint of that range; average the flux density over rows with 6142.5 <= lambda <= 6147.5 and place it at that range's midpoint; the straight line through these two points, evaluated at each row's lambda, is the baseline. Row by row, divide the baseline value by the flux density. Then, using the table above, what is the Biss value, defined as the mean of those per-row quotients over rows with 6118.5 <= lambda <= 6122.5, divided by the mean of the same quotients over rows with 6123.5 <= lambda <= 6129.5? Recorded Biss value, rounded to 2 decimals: 0.98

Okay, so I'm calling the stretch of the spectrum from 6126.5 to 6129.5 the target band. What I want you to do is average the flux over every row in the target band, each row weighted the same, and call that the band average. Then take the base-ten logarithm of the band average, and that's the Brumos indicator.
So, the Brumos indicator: -0.224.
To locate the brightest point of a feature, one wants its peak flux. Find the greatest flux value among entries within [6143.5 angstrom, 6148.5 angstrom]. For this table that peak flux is 0.646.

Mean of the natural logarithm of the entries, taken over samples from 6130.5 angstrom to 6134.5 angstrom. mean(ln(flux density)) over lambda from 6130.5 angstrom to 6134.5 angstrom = -0.510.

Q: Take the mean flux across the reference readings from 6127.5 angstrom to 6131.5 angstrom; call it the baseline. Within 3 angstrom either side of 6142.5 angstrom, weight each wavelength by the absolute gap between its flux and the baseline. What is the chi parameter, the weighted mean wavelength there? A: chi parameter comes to 6141.9 angstrom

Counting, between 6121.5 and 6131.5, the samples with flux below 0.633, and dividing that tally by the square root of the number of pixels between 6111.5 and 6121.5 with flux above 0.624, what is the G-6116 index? 1.8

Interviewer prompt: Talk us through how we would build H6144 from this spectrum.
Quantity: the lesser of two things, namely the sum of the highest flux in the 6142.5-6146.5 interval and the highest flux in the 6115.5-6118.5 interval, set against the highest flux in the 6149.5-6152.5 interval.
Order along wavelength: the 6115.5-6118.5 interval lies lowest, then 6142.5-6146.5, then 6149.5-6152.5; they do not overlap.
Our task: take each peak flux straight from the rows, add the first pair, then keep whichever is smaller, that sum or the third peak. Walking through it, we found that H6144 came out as 0.656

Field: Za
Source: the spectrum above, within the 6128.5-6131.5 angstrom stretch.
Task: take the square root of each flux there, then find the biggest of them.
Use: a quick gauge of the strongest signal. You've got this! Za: 0.840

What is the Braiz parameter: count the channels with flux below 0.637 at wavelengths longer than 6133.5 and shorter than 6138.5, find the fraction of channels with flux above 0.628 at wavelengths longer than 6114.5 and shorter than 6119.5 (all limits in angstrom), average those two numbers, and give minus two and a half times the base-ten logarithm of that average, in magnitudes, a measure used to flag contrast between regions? -0.75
